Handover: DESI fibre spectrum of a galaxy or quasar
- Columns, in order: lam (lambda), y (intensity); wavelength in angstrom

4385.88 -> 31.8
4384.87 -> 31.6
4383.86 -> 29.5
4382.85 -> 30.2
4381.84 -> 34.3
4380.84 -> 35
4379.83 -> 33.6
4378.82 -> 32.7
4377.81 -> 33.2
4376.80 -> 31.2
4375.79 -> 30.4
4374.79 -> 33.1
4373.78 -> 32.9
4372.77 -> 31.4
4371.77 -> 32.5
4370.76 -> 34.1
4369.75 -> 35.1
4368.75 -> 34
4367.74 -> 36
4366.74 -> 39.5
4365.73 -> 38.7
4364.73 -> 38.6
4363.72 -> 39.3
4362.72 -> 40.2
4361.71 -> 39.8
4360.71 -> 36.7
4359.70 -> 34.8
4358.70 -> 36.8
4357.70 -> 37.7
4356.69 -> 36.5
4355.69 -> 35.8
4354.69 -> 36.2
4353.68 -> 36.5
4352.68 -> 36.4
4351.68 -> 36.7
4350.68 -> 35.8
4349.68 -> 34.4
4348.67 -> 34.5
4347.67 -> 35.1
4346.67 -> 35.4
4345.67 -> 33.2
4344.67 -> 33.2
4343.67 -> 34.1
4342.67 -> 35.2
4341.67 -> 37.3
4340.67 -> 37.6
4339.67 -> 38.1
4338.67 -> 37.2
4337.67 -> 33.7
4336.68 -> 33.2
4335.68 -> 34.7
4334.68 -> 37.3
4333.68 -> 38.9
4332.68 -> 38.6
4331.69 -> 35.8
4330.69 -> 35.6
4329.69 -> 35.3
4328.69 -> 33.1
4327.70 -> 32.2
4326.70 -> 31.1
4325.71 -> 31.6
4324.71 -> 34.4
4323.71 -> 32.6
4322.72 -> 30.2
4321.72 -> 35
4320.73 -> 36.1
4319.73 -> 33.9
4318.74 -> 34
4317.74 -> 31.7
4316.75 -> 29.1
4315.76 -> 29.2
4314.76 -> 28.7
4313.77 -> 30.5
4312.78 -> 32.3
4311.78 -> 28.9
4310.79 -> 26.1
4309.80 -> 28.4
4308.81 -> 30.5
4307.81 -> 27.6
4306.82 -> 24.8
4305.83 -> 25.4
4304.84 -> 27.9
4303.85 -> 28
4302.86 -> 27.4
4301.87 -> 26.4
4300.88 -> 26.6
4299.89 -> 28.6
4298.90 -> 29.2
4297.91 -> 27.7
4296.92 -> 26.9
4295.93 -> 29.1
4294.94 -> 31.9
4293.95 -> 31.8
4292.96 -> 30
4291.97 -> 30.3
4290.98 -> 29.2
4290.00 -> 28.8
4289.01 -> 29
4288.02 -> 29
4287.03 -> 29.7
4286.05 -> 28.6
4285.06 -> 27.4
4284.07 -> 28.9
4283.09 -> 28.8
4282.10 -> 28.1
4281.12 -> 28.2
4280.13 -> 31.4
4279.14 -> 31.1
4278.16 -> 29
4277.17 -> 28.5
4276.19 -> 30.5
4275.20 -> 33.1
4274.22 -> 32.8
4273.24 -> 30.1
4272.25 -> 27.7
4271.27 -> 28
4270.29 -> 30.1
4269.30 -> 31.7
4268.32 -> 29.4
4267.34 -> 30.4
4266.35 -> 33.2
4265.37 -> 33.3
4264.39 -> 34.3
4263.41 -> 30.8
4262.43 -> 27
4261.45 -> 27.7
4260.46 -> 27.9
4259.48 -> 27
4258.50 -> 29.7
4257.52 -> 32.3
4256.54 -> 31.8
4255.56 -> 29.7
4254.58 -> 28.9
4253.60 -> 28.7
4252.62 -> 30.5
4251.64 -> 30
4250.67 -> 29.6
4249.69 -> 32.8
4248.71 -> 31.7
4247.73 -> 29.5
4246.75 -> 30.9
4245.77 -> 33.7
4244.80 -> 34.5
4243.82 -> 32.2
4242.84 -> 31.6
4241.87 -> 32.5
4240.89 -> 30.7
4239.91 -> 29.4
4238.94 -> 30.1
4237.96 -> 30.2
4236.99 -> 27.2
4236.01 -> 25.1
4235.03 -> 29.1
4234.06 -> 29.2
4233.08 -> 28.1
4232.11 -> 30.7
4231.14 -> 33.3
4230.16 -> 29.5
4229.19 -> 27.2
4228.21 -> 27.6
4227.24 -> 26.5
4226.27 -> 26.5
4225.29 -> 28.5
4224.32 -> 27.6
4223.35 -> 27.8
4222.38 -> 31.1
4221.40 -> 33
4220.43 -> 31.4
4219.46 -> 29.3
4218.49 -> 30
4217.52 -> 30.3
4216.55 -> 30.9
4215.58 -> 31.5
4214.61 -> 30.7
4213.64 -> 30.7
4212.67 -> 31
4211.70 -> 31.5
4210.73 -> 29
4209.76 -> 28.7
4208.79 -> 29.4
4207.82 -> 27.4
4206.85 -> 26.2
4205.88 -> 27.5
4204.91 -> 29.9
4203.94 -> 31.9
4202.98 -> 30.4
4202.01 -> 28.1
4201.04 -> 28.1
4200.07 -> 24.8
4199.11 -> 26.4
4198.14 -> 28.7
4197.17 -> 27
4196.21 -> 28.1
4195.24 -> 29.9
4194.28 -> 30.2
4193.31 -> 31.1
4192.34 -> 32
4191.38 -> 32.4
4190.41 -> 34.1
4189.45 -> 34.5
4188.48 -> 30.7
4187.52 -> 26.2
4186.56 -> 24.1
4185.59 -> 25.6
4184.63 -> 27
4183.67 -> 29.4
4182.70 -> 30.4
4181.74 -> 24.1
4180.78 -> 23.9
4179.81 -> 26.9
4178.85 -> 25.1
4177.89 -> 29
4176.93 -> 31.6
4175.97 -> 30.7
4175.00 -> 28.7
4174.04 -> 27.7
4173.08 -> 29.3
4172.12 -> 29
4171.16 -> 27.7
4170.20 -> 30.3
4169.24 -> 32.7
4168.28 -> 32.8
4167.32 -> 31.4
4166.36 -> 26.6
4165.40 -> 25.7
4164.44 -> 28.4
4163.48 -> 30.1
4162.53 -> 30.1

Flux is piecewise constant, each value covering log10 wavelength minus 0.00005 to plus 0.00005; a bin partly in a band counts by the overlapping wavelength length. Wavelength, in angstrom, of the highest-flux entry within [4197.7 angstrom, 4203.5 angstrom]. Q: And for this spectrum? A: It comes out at 4202.98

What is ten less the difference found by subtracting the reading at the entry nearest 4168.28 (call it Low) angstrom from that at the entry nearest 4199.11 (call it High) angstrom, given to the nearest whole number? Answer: 16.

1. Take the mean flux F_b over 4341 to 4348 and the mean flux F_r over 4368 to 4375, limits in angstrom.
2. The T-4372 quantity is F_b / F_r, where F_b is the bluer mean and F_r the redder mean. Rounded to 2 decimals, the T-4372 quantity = 1.04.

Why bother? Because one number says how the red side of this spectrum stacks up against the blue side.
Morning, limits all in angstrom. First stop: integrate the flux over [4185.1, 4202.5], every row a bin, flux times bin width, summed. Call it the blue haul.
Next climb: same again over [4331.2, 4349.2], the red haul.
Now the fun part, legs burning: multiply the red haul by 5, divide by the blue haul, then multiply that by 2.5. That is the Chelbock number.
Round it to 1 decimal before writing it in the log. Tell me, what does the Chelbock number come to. 15.9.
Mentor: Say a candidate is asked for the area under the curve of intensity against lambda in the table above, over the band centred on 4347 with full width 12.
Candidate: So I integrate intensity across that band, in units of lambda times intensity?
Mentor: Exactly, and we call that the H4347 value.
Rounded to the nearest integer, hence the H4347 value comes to 422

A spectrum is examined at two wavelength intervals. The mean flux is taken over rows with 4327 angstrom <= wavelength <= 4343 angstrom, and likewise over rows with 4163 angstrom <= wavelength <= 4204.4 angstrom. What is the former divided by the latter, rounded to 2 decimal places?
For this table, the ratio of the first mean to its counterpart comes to 1.24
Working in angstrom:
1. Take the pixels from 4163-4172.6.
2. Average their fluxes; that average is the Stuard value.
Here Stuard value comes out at 29.5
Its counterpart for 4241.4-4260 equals 30.9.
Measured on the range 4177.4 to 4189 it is 26.9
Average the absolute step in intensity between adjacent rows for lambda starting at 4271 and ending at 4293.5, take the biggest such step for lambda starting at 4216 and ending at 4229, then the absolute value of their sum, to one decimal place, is 4.4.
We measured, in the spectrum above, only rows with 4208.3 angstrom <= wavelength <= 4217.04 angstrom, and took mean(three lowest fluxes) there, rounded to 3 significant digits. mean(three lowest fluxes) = 29.0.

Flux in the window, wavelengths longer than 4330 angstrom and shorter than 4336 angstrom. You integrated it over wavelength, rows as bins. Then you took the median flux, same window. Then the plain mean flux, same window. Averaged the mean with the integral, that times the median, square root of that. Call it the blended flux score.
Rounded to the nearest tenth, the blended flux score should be 68.6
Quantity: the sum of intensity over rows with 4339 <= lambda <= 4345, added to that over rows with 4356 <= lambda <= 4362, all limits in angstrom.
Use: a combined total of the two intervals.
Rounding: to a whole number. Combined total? 438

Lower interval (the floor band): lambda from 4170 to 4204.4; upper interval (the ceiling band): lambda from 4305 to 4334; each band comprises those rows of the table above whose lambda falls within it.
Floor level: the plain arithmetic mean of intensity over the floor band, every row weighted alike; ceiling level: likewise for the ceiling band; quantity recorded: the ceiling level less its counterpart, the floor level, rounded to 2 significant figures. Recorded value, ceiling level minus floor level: 3.0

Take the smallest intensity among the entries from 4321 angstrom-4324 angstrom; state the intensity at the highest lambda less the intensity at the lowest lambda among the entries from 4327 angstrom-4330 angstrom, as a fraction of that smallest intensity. 0.10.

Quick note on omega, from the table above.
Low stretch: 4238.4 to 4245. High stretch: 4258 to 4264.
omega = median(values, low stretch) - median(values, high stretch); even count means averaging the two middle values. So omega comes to 3.8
